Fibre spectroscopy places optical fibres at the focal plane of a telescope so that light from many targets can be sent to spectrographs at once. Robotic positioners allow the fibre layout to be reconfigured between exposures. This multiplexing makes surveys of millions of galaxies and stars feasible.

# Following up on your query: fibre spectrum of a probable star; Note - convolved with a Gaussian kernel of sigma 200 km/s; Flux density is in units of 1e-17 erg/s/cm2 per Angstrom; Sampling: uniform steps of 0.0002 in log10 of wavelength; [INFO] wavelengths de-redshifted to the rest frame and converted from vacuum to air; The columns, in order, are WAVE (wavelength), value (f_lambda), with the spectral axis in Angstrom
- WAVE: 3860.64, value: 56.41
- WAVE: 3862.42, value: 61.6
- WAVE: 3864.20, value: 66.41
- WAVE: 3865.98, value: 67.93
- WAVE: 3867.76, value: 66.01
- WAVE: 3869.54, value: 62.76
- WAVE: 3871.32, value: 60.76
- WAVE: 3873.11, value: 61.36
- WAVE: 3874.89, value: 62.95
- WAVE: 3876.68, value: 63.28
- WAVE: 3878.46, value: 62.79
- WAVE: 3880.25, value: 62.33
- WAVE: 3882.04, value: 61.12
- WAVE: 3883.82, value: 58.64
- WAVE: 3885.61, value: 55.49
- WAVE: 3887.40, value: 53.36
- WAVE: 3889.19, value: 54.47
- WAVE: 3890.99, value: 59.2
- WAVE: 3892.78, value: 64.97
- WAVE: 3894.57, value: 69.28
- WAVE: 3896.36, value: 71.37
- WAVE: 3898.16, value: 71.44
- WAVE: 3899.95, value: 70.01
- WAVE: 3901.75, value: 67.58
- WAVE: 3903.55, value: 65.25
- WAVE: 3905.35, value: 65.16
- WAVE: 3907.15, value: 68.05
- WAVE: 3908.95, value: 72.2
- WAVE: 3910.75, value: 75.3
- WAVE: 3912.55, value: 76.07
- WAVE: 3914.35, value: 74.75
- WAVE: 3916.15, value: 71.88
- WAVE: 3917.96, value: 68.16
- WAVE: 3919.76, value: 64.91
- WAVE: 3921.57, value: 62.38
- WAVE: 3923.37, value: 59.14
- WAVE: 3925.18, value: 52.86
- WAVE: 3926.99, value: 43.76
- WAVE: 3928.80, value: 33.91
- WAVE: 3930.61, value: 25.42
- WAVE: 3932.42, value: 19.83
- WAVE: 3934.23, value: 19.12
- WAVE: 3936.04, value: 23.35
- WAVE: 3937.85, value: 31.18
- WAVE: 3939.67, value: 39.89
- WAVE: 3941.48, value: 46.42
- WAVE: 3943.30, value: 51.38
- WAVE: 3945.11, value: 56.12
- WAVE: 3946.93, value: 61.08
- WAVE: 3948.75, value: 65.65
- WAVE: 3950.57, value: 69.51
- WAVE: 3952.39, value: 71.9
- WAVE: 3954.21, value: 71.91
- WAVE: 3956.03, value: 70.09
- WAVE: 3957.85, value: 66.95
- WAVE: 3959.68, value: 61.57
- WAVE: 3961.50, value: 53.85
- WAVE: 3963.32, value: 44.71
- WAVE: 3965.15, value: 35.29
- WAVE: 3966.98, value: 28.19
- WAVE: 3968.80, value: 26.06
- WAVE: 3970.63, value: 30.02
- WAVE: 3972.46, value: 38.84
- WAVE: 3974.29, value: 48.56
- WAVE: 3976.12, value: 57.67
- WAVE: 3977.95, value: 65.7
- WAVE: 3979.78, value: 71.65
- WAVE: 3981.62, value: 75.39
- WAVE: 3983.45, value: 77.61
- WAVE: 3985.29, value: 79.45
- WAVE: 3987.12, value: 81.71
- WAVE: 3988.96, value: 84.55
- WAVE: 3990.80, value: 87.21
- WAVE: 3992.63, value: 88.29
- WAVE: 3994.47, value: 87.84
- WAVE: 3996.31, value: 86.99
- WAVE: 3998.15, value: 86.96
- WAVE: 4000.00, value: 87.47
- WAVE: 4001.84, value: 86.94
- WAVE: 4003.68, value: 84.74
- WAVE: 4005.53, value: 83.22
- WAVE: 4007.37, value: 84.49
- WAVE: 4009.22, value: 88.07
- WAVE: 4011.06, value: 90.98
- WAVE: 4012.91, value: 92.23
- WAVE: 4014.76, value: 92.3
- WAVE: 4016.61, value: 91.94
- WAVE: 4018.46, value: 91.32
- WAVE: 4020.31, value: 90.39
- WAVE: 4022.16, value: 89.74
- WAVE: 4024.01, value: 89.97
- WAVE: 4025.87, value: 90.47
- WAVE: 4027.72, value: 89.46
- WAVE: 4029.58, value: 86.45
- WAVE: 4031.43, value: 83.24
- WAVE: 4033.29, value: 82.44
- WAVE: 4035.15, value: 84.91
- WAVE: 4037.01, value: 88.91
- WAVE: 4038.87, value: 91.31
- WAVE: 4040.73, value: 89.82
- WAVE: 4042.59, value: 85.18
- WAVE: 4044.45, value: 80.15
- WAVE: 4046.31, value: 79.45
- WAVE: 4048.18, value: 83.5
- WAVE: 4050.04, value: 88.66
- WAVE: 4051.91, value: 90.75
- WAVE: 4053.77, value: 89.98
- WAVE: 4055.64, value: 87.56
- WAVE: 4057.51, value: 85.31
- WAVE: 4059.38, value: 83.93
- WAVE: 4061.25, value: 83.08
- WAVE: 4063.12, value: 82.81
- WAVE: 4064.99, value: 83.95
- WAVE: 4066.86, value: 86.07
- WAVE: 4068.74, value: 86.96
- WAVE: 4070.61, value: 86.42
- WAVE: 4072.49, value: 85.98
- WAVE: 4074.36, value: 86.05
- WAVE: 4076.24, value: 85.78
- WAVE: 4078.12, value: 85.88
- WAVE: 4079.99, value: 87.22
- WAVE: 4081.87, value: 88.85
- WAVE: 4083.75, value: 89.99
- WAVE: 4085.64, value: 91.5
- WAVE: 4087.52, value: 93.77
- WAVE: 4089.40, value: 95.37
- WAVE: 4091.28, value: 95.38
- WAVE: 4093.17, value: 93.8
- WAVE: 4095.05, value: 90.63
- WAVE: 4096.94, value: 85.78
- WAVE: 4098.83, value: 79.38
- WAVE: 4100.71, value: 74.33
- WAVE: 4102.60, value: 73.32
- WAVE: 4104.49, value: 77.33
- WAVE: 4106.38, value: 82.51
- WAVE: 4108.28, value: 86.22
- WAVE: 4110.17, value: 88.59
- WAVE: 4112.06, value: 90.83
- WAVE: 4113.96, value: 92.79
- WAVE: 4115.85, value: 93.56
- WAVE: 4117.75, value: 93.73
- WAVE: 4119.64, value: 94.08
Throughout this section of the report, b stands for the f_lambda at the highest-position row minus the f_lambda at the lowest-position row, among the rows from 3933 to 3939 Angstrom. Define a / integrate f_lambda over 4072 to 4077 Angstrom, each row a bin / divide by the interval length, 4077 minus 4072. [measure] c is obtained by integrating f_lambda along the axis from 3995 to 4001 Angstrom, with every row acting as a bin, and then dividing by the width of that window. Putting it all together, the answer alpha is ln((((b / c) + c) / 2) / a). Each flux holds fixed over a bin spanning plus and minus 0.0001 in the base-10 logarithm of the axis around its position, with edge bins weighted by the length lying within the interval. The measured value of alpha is -0.68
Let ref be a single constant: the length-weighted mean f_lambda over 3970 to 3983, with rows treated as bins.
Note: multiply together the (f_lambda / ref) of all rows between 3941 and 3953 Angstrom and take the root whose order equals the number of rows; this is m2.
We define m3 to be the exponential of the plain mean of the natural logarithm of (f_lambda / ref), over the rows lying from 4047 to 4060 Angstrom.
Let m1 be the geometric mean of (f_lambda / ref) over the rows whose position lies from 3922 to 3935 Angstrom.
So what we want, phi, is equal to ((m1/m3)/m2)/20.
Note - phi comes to 0.018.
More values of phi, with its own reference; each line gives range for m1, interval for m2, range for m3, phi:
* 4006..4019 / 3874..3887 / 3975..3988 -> 0.058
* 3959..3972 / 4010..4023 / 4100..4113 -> 0.014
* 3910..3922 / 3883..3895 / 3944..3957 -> 0.051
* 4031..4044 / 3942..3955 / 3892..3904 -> 0.056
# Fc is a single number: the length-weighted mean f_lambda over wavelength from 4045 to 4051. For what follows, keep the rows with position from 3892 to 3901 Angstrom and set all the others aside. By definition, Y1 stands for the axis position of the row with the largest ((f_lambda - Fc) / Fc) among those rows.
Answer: 3898.16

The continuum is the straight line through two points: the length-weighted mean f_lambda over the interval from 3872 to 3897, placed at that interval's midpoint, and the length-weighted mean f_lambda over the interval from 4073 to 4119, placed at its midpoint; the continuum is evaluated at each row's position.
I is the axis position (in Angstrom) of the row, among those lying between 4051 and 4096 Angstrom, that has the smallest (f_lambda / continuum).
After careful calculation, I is 4063.12 Angstrom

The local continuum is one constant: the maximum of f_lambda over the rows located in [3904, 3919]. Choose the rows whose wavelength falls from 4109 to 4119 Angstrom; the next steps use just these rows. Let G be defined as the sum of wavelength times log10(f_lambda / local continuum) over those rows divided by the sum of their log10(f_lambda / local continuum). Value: 4114.2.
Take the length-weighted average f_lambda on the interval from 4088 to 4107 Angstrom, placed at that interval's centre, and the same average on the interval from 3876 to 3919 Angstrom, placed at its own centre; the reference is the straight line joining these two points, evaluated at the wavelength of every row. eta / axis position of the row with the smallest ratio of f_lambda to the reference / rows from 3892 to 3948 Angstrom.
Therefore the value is 3934.23 Angstrom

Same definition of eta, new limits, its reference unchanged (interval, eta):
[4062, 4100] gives 4098.83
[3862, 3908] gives 3887.40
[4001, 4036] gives 4033.29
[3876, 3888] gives 3887.40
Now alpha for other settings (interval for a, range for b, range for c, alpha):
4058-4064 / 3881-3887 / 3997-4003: -0.65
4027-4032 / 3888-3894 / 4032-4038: -0.71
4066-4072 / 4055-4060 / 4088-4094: -0.60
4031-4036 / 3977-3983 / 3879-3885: -1.01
